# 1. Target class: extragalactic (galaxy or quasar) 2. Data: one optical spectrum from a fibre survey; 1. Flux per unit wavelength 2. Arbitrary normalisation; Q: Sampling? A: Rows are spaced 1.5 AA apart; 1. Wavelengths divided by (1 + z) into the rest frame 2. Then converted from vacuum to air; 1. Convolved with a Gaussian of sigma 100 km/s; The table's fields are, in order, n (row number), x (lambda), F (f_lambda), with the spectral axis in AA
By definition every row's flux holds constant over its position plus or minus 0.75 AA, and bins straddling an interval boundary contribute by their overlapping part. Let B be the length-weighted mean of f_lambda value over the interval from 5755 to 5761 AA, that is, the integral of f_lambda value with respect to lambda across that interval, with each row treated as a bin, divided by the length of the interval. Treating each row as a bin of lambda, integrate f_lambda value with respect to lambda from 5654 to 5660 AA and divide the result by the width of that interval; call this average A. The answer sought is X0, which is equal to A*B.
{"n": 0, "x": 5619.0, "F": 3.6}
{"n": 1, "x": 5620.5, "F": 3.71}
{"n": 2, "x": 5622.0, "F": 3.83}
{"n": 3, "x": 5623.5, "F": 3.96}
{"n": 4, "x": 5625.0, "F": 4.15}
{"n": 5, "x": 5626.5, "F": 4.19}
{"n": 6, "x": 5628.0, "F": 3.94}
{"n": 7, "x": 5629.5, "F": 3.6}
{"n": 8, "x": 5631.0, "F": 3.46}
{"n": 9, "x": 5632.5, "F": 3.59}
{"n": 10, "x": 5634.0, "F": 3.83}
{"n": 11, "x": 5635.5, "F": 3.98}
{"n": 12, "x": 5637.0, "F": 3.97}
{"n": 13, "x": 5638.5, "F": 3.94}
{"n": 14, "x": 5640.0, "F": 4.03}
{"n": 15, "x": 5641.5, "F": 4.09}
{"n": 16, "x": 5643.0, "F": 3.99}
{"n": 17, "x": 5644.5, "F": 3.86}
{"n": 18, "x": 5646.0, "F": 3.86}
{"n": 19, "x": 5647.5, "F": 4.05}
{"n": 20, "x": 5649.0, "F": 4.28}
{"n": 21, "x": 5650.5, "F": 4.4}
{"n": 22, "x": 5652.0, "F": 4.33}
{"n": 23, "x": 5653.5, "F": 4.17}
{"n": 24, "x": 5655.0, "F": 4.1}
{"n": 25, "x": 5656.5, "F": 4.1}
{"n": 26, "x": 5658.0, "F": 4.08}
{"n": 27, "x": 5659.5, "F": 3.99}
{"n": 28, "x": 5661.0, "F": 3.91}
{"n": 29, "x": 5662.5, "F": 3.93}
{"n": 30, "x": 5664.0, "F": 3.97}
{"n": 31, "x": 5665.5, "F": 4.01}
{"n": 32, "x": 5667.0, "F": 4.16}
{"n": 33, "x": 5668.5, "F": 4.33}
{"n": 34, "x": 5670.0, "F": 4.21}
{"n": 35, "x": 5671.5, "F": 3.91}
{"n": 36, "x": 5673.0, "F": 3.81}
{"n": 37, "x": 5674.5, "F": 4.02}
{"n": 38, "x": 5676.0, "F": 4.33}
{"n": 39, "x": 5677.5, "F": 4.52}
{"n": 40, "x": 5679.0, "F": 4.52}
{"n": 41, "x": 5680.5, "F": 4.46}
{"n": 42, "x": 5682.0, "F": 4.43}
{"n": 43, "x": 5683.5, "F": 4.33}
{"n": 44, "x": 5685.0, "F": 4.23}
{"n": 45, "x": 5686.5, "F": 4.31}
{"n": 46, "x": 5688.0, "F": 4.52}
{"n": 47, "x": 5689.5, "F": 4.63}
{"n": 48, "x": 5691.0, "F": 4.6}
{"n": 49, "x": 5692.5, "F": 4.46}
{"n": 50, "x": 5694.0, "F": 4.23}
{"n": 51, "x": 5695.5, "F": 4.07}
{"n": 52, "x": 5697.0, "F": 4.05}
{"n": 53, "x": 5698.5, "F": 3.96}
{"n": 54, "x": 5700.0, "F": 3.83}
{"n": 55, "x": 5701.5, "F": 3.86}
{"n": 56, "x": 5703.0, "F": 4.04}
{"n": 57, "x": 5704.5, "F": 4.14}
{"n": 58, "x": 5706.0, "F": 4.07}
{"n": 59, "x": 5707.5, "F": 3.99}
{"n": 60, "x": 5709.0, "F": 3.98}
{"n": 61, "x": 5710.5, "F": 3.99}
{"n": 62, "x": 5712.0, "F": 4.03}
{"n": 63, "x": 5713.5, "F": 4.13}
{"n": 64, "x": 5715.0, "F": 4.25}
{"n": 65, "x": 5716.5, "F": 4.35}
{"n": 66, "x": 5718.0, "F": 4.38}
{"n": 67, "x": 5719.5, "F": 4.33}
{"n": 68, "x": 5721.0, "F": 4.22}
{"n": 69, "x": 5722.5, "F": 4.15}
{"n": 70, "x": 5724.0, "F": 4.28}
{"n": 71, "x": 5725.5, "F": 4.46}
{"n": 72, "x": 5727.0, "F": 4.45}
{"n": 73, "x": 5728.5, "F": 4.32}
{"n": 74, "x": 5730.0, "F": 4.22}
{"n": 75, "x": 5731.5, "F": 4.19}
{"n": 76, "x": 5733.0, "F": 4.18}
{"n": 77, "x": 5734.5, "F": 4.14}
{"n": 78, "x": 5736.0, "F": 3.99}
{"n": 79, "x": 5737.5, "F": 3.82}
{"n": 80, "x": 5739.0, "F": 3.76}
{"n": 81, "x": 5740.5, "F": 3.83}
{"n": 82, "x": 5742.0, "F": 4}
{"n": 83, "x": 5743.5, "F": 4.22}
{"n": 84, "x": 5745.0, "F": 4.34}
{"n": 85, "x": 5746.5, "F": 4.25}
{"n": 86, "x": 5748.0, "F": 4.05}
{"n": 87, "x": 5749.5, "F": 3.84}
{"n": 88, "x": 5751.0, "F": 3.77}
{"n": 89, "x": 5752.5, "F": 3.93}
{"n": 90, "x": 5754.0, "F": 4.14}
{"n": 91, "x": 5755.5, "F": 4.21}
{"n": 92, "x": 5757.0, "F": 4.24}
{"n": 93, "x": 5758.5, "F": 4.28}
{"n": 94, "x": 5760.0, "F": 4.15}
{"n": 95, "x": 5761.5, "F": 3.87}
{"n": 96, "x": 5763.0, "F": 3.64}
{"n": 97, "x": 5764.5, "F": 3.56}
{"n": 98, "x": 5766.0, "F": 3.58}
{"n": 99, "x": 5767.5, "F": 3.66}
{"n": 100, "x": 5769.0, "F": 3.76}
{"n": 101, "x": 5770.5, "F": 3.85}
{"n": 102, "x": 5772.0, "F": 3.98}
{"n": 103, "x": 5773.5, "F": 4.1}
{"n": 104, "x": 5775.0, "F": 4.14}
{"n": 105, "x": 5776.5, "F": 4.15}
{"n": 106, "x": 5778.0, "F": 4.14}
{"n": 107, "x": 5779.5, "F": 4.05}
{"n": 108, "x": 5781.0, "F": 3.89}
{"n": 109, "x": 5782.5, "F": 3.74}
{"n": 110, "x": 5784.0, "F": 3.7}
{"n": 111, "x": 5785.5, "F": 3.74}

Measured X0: 17.1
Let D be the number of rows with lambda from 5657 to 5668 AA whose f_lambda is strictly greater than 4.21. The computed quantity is 0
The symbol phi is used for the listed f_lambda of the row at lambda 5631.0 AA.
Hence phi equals 3.46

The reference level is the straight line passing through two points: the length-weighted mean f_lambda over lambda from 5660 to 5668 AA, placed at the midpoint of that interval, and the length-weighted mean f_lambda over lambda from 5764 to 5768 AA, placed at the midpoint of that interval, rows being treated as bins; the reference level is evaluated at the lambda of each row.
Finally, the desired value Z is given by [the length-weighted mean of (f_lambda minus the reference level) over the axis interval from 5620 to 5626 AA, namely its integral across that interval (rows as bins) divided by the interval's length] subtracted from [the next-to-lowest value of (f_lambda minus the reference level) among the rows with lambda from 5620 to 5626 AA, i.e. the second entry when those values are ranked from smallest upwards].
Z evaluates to -0.11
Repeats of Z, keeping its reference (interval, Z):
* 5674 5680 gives -0.04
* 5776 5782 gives 0.01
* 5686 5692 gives -0.01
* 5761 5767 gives -0.07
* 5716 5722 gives 0.02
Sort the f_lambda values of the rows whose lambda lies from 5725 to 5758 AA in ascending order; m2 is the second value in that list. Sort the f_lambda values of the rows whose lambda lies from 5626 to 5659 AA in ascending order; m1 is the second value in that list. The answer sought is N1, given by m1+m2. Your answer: 7.36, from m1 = 3.59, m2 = 3.77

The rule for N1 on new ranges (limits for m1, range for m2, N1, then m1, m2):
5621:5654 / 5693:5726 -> 7.45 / 3.59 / 3.86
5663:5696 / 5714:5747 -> 7.73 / 3.91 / 3.82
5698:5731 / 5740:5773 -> 7.44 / 3.86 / 3.58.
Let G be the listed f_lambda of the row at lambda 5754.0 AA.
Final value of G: 4.14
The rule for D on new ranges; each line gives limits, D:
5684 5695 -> 7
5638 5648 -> 0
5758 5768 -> 1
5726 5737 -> 3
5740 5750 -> 3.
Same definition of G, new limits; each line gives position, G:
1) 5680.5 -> 4.46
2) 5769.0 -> 3.76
